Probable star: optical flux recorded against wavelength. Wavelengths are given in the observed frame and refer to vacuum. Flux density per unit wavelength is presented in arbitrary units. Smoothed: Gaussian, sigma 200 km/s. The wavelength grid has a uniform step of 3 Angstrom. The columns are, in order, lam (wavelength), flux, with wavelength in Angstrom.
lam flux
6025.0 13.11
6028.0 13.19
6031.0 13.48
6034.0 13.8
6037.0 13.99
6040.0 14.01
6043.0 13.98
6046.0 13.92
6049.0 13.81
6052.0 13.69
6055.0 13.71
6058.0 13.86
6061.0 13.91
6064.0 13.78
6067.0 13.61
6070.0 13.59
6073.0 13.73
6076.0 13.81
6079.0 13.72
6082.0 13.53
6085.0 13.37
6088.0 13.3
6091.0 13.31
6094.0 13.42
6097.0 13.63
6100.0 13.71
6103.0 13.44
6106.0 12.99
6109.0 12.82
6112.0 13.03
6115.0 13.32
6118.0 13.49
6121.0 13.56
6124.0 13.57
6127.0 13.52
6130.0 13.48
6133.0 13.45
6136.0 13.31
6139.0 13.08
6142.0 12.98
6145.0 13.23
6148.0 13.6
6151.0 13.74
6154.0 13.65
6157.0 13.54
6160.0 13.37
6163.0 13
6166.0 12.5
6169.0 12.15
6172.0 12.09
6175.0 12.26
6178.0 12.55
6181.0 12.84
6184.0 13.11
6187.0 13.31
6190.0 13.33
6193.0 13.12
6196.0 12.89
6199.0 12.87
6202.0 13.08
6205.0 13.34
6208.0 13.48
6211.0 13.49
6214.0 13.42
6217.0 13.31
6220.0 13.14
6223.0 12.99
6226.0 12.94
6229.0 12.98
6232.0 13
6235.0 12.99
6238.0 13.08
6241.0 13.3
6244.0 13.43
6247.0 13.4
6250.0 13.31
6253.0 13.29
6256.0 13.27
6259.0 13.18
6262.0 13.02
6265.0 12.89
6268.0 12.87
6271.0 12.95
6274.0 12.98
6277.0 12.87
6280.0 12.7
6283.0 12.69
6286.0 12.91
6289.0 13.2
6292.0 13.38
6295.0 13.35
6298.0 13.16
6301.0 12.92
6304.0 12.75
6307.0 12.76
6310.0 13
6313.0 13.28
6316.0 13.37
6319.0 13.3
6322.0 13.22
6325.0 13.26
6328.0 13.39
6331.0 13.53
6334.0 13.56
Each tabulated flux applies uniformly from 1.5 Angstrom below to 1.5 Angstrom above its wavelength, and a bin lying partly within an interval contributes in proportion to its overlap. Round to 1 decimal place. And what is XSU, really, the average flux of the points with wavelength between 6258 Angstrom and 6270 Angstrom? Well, 13.0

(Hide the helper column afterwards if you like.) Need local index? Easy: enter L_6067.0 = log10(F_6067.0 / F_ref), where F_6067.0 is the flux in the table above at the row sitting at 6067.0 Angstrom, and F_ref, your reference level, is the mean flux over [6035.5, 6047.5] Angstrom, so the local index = -0.011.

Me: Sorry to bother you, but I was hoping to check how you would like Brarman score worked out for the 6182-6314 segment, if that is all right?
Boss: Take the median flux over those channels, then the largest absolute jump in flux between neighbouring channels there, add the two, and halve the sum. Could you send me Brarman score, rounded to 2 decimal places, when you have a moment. 6.69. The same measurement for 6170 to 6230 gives 6.69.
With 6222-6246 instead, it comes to 6.61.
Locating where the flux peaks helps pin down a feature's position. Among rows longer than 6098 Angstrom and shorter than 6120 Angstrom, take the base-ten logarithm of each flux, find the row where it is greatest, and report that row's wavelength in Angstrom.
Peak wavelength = 6100.0 Angstrom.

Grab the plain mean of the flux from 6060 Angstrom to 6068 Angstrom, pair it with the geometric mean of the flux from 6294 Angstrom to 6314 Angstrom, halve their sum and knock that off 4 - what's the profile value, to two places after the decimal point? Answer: -9.40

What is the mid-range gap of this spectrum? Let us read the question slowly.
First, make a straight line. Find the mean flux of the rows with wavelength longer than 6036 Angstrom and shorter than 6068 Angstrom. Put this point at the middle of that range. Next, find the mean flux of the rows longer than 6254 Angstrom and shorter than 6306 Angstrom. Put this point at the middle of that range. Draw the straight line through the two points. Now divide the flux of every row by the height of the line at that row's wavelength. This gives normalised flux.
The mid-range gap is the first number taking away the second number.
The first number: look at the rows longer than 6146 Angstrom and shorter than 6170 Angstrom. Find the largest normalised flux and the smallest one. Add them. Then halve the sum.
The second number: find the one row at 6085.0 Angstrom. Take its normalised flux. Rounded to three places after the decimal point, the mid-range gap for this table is -0.012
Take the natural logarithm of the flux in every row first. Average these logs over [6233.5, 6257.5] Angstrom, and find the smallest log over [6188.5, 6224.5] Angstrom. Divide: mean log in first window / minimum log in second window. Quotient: 1.012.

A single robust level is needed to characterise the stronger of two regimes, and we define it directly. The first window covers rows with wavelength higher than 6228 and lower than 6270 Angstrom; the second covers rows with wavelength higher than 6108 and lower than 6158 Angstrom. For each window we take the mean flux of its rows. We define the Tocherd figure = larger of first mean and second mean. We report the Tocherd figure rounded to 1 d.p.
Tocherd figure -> 13.4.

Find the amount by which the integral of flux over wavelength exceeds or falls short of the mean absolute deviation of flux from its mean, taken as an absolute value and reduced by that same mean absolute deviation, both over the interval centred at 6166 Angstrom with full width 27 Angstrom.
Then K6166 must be 344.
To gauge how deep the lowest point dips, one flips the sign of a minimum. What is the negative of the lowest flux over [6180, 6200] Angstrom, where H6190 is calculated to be -12.8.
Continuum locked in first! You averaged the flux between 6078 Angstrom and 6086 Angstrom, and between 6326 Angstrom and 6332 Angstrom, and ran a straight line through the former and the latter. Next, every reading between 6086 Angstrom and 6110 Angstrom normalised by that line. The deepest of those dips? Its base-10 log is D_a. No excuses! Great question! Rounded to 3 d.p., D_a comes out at -0.023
